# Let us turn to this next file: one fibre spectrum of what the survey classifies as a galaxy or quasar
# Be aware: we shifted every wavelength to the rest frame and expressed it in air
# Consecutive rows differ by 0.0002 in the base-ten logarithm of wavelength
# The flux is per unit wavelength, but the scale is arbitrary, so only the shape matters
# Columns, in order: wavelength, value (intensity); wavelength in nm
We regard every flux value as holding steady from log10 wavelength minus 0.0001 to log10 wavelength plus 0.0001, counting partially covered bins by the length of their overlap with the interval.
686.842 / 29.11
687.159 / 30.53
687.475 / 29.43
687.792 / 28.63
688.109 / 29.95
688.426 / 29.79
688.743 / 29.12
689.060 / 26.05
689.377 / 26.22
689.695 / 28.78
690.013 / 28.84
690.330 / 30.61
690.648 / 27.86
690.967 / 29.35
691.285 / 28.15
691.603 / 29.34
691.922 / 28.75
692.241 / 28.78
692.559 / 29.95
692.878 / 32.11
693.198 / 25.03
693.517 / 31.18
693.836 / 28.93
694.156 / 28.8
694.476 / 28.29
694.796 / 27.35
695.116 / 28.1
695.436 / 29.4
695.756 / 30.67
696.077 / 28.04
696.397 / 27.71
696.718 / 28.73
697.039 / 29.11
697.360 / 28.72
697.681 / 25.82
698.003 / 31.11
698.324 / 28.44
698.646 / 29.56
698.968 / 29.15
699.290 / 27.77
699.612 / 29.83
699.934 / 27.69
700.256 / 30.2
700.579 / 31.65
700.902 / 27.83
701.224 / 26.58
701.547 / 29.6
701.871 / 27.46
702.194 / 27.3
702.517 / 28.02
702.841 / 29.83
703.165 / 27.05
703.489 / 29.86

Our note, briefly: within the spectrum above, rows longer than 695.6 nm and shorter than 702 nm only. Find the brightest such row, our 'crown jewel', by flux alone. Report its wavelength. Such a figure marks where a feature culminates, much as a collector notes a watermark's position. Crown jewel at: 700.579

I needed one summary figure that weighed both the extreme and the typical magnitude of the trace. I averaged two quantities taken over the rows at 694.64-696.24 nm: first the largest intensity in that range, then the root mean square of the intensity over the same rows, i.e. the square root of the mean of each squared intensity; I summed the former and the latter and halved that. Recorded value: 29.7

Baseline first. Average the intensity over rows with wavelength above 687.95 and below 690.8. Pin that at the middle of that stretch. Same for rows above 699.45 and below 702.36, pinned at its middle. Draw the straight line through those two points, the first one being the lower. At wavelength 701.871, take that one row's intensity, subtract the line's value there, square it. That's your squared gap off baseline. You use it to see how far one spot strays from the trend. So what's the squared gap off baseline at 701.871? 1.5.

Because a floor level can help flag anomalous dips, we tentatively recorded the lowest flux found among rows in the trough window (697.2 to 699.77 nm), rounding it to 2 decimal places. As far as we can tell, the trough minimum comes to 25.82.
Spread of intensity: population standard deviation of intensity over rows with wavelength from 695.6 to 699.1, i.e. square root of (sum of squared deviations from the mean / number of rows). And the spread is 1.36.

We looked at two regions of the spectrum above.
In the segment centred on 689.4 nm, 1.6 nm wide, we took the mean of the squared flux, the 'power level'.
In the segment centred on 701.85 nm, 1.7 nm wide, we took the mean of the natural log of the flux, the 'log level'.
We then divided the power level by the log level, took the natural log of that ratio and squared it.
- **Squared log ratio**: 29.7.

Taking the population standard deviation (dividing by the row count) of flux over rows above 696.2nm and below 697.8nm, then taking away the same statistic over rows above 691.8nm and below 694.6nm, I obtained -0.7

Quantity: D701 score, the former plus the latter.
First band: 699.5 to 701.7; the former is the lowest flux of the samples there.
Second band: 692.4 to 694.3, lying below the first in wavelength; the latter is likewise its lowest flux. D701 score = 51.6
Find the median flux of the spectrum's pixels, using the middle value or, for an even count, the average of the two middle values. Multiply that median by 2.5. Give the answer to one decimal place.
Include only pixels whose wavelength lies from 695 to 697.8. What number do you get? 71.8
